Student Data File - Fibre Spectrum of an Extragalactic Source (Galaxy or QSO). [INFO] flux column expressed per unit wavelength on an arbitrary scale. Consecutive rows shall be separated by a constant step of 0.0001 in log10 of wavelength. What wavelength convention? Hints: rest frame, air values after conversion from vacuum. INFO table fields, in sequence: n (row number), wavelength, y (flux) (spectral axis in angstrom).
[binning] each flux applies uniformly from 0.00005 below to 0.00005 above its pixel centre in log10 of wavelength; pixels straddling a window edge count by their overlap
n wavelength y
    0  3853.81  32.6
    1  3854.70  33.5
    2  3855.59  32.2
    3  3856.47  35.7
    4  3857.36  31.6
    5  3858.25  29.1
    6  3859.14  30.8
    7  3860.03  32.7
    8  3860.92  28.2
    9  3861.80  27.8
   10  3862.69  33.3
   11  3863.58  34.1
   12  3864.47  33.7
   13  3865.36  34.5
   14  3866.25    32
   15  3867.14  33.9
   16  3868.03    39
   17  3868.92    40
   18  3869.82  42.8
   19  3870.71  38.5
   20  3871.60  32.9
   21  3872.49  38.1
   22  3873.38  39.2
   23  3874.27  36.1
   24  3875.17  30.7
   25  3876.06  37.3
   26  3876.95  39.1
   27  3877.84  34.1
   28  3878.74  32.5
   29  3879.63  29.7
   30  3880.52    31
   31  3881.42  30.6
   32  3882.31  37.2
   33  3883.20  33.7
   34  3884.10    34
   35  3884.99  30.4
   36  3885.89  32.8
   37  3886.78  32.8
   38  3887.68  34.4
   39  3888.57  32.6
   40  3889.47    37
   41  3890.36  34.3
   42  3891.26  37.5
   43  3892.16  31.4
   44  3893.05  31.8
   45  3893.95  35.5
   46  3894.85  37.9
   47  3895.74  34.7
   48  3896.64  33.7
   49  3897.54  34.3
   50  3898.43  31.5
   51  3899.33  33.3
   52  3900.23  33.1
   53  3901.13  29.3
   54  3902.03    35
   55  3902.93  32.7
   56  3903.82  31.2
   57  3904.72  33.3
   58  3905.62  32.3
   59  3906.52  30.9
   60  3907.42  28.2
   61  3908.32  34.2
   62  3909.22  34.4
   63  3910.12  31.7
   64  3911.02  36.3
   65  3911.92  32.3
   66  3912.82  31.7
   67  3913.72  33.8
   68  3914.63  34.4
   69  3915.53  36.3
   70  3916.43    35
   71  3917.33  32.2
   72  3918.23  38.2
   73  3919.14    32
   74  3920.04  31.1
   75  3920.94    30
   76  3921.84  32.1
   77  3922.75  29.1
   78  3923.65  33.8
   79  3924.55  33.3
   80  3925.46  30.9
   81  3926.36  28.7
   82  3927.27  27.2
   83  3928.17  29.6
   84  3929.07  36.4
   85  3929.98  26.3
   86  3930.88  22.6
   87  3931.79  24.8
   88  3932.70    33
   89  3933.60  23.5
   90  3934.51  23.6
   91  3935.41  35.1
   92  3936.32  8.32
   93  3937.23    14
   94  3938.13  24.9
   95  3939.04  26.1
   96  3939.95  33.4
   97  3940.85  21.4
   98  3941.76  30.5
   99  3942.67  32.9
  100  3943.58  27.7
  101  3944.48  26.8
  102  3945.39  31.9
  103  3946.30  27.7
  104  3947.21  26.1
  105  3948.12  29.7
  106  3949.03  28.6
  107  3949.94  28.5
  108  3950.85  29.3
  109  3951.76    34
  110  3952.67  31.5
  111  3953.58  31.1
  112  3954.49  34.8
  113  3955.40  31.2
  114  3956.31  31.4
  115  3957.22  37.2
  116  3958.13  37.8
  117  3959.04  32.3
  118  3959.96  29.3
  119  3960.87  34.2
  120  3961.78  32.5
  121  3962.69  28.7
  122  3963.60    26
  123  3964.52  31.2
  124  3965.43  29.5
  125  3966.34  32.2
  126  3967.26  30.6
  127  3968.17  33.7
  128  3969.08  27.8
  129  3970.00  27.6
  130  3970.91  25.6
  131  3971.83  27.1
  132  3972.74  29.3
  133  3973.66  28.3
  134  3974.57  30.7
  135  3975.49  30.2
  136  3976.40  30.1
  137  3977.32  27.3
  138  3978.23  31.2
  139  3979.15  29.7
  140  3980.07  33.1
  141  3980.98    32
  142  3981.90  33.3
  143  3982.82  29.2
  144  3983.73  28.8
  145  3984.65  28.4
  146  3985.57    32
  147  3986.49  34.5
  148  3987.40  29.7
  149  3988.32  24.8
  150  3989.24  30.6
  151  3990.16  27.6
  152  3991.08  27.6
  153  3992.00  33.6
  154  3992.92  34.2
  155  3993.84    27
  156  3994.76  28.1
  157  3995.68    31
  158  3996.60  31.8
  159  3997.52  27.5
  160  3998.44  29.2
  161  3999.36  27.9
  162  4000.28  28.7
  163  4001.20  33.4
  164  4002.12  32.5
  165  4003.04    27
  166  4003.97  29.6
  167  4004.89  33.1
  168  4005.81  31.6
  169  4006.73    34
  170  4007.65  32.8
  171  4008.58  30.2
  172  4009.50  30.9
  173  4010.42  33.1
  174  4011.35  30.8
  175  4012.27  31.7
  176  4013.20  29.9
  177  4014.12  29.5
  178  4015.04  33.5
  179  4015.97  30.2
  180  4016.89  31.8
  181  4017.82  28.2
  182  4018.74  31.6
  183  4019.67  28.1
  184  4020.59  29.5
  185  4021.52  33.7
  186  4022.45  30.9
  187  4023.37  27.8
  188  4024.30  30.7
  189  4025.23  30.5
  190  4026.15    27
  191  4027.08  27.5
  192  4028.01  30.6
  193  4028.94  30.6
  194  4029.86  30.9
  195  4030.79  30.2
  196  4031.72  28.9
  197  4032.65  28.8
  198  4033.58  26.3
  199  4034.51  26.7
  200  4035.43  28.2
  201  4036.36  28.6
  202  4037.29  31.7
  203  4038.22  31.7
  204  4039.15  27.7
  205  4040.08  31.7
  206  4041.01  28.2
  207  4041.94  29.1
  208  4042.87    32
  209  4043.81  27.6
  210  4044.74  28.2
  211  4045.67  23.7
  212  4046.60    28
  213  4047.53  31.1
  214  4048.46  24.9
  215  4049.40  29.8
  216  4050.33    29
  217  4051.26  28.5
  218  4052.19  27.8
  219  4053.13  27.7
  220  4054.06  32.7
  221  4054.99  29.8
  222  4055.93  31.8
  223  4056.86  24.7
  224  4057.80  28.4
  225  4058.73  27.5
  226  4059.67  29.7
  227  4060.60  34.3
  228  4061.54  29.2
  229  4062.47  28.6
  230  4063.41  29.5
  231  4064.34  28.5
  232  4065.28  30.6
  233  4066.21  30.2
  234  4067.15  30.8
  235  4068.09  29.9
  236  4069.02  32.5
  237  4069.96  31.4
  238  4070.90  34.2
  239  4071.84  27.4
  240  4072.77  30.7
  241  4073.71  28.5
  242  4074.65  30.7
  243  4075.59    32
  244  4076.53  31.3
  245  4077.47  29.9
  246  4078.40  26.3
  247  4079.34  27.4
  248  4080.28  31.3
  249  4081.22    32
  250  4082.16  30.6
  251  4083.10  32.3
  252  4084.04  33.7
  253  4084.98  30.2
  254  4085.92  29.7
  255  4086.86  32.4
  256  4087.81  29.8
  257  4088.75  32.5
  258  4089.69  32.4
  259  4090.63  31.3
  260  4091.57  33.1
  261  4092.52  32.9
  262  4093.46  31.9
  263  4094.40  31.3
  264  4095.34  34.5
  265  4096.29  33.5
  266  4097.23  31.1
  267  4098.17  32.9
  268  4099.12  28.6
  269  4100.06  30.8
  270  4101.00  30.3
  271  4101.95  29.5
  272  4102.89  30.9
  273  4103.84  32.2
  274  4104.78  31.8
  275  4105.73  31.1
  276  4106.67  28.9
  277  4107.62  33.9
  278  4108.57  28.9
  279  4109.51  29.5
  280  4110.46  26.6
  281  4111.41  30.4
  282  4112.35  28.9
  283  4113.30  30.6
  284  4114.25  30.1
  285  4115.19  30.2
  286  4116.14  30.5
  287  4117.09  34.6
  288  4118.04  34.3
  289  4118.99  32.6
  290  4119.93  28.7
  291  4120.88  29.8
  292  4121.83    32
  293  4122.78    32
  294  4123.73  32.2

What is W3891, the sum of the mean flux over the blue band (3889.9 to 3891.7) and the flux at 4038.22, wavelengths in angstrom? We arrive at 67.6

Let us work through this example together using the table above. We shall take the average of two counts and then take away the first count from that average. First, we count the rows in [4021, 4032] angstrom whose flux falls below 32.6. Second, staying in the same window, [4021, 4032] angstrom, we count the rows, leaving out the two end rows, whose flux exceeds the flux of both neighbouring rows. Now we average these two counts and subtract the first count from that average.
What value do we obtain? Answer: -4.5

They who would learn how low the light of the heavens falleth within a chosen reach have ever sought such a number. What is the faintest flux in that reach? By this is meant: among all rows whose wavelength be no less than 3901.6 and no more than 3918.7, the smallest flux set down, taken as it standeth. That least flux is 28.2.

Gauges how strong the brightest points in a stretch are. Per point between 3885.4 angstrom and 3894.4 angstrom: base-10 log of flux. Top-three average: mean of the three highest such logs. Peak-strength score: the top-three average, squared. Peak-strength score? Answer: 2.45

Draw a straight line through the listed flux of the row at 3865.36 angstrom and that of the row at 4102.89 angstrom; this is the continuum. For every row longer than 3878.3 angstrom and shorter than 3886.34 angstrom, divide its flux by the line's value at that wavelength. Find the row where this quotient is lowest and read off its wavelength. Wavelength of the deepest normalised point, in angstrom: 3879.63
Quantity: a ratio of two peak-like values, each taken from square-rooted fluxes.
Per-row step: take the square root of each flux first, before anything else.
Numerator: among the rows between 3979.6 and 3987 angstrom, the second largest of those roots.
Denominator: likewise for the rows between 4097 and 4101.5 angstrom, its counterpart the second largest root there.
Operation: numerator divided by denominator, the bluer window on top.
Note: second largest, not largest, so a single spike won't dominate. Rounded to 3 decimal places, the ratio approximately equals 1.035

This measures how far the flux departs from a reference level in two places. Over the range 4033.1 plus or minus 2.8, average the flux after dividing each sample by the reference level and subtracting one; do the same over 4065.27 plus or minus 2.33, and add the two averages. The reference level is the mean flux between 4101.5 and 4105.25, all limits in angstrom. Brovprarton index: -0.13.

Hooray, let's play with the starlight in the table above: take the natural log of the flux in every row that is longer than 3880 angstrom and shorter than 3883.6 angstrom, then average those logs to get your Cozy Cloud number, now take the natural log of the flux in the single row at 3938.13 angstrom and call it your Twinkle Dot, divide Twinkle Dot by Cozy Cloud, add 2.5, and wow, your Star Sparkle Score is 3.42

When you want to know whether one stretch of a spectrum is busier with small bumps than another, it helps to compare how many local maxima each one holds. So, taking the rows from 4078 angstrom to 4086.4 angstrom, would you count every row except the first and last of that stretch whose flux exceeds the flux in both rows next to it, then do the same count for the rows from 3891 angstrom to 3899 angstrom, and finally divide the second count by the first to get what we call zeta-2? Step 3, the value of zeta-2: 1.0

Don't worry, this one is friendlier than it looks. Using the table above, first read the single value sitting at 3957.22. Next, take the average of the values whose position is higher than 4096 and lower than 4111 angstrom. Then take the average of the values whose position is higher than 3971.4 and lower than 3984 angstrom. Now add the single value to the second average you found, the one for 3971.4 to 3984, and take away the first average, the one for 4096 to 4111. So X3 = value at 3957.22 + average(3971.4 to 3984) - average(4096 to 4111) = 37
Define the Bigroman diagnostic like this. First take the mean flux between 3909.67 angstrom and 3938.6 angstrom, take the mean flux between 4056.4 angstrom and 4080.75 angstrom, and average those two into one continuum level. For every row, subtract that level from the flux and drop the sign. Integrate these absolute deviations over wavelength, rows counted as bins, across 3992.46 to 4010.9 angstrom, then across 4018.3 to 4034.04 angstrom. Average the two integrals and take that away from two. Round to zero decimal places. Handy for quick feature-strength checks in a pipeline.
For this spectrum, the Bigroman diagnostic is -31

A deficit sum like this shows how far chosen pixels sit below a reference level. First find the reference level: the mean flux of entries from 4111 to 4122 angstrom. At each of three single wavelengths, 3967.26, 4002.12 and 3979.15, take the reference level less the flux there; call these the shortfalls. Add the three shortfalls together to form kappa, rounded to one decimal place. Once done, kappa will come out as 0.4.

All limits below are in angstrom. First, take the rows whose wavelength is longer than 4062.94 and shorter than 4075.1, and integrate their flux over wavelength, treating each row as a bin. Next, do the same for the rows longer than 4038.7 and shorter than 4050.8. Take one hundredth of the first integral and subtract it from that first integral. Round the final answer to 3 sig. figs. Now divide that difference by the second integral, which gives 1.06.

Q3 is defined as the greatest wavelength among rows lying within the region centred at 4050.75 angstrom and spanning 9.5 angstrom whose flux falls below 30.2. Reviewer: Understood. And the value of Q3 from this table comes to 4054.99 angstrom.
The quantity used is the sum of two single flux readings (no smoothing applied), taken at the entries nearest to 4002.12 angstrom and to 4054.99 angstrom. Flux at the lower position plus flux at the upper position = 62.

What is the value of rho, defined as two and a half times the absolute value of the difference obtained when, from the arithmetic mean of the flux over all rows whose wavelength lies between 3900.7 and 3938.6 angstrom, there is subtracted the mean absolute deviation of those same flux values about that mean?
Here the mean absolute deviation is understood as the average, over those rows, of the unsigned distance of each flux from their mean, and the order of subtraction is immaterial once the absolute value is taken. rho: 66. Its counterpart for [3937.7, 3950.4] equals 65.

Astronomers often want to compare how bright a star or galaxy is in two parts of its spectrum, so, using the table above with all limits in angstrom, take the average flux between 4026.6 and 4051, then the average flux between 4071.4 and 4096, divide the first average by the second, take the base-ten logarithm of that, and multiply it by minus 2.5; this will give 0.08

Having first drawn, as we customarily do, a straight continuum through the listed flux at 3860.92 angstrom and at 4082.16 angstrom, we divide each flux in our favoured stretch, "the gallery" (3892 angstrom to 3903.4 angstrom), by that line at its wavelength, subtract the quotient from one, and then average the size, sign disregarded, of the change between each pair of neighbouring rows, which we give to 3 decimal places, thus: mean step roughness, 0.081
